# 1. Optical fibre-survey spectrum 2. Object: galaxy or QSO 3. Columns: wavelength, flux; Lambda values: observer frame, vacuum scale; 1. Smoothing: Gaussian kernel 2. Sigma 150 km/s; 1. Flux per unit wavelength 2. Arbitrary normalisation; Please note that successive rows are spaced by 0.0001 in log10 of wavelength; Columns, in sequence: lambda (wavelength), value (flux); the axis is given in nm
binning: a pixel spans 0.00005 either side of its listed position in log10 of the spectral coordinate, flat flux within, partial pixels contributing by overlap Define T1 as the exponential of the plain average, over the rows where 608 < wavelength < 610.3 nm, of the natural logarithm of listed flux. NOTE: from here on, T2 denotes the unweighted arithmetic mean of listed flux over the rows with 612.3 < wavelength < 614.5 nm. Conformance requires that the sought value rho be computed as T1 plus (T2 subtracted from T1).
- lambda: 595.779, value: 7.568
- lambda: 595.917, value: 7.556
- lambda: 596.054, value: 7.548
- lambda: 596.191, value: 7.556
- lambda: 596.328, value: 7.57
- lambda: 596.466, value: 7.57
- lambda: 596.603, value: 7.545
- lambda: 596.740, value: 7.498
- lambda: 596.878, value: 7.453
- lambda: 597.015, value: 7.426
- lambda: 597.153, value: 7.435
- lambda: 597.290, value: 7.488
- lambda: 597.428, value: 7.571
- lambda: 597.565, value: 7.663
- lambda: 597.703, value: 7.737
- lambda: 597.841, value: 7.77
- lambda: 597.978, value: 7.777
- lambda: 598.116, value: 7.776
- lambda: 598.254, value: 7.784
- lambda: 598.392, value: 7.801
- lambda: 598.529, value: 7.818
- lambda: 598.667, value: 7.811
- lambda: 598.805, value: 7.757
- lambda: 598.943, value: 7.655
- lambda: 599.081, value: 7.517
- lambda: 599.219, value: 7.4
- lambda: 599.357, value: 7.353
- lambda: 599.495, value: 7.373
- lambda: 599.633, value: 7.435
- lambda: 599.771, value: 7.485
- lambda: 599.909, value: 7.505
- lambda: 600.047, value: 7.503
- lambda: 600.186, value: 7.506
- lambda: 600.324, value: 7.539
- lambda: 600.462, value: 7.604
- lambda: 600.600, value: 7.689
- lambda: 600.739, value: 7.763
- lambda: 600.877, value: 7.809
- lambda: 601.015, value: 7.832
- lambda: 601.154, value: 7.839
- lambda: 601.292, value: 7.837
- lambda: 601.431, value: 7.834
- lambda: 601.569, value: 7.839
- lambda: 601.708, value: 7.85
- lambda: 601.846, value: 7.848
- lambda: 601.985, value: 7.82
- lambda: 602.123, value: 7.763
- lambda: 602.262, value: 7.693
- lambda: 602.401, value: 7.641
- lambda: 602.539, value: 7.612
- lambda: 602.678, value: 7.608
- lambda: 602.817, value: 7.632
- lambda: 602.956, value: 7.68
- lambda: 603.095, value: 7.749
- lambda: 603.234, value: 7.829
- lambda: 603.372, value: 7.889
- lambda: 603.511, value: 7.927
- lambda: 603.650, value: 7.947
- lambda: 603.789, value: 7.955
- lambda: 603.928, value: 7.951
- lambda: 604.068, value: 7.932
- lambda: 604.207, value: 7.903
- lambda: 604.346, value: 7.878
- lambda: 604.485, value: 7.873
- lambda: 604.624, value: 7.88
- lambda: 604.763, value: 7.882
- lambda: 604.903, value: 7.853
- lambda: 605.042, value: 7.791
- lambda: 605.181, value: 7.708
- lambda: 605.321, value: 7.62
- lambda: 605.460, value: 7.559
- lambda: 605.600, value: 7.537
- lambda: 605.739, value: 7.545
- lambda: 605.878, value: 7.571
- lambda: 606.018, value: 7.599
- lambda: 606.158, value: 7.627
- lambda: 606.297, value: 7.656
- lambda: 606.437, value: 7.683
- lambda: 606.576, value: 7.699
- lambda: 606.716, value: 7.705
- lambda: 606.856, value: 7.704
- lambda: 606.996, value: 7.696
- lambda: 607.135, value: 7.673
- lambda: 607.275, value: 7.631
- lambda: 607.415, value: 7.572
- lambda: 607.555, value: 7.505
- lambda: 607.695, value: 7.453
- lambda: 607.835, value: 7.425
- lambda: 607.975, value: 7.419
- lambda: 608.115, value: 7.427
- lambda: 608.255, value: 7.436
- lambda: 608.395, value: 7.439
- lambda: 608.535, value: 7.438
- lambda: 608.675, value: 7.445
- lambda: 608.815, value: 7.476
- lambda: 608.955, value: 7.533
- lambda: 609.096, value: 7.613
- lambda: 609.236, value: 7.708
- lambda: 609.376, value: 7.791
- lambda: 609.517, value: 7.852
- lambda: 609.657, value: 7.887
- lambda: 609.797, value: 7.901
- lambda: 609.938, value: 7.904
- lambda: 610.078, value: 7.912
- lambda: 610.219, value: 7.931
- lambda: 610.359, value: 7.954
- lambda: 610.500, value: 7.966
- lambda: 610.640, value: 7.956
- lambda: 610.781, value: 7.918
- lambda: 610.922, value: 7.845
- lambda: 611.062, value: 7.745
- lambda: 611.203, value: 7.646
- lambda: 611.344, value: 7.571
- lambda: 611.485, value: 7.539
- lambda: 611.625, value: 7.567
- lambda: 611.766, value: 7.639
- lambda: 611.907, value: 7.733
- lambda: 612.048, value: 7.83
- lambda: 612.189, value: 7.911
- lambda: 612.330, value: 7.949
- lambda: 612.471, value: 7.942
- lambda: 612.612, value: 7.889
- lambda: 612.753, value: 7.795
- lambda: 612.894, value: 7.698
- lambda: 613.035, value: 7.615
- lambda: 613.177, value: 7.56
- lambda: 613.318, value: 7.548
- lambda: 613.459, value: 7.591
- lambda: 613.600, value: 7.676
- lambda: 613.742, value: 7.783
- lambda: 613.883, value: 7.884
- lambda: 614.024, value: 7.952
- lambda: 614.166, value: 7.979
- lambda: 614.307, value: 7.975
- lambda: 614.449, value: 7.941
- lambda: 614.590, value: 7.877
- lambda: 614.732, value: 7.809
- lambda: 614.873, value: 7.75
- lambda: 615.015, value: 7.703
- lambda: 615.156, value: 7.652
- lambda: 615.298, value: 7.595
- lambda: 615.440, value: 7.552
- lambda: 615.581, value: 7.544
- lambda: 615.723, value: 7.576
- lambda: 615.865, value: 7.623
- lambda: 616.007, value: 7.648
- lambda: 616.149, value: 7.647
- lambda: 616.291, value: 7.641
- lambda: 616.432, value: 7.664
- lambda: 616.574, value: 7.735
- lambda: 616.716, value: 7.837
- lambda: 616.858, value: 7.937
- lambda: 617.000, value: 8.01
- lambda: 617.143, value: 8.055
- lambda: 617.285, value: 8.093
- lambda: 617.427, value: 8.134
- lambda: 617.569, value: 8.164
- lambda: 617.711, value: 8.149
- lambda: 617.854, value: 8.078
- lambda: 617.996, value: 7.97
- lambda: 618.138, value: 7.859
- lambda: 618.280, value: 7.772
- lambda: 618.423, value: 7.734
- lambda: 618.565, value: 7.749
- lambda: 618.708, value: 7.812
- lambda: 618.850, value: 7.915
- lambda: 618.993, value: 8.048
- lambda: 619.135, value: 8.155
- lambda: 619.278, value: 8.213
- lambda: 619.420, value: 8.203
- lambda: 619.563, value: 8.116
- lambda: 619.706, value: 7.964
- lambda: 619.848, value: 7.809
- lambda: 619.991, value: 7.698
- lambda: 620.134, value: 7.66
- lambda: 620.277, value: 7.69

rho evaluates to 7.5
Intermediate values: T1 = 7.67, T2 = 7.80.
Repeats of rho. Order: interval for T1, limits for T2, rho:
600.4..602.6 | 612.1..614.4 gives 7.7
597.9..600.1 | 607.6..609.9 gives 7.6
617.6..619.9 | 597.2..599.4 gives 8.3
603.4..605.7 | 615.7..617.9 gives 7.8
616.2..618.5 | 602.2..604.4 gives 8.0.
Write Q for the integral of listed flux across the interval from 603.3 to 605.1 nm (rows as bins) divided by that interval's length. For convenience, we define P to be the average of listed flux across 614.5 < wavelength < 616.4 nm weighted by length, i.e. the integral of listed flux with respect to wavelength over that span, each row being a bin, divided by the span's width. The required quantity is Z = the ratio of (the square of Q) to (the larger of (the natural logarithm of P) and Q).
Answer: 7.90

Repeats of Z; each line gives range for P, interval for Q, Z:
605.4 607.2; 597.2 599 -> 7.72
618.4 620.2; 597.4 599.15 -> 7.73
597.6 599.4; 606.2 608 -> 7.61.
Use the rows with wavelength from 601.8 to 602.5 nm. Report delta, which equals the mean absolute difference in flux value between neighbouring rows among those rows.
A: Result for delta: 0.052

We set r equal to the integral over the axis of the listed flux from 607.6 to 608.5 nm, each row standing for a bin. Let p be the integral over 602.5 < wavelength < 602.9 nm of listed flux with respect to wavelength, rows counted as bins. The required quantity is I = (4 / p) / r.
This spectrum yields 0.20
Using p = 3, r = 7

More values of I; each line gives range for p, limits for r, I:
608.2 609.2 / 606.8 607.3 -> 0.14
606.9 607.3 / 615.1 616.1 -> 0.17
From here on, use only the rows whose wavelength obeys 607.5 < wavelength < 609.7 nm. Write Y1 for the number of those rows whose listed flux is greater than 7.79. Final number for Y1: 3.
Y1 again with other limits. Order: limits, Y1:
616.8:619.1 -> 13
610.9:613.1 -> 7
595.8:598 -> 0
